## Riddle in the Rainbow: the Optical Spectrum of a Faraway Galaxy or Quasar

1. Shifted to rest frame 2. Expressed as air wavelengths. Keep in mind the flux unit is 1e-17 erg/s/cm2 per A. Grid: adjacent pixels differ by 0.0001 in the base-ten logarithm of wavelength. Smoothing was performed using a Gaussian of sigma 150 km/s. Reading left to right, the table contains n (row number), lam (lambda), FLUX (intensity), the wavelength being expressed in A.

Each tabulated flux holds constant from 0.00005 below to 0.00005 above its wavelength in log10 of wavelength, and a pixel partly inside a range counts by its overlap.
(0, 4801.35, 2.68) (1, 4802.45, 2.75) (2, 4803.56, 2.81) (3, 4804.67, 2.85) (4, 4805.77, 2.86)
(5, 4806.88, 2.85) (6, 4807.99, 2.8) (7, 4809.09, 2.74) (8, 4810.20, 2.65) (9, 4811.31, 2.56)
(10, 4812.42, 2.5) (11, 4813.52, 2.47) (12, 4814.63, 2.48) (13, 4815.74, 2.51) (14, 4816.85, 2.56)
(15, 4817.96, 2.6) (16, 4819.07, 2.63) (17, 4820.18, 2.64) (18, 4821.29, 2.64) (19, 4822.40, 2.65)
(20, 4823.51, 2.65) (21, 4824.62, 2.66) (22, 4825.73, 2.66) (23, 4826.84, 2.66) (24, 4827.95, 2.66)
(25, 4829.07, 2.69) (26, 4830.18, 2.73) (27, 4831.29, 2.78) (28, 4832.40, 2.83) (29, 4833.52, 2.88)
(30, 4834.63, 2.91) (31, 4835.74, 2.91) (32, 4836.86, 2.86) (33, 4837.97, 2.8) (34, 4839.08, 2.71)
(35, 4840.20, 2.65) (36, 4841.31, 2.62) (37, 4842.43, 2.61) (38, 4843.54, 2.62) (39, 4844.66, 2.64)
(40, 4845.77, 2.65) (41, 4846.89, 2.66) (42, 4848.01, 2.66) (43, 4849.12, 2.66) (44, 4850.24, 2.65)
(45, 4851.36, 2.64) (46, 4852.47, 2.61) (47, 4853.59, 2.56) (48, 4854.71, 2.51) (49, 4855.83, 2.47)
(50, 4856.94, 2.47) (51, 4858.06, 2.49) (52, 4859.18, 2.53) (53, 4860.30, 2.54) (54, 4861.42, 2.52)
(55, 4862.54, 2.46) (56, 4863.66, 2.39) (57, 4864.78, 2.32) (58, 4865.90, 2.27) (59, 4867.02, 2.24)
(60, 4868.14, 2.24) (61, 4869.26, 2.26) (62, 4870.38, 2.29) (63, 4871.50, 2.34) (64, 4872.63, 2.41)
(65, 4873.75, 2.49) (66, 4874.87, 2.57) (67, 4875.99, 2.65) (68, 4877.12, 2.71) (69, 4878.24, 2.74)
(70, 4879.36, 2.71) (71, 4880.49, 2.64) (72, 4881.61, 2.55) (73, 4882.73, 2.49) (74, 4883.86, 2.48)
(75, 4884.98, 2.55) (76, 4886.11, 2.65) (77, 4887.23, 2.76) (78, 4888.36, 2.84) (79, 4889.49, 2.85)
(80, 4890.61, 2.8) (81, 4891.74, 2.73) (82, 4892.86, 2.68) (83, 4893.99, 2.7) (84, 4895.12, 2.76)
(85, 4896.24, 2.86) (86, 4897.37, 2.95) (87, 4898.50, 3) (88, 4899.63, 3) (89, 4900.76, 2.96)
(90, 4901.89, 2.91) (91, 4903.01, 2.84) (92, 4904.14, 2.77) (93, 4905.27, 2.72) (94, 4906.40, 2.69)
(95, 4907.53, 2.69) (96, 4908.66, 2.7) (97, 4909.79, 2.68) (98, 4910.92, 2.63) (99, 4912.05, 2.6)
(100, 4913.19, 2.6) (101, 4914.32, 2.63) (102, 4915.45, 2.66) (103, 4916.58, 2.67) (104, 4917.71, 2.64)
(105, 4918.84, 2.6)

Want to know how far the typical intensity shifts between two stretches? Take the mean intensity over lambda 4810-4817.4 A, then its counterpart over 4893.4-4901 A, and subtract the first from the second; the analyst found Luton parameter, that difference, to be 0.4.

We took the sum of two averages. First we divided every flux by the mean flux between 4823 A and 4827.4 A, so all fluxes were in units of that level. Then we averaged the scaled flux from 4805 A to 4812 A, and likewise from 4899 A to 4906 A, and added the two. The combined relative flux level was 2.11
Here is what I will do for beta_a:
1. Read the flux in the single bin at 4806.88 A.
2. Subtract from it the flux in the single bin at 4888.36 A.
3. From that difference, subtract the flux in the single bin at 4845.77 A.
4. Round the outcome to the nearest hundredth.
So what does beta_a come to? -2.64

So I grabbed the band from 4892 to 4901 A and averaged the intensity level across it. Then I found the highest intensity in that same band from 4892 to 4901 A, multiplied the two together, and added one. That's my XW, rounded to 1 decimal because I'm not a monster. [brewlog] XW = 9.6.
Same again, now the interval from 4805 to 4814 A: 8.7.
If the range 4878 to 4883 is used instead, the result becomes 8.2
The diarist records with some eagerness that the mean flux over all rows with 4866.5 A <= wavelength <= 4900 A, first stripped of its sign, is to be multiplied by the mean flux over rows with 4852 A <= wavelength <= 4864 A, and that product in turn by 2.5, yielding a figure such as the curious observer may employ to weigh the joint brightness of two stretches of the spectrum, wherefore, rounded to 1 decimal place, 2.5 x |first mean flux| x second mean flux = 16.5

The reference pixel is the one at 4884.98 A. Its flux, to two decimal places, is 2.55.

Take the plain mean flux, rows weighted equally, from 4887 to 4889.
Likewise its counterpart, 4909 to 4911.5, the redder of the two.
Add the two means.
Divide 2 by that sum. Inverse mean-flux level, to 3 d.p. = 0.367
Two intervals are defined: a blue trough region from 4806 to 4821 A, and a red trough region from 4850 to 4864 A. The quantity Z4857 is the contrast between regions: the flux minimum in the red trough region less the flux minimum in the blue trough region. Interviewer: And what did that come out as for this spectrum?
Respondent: -0.1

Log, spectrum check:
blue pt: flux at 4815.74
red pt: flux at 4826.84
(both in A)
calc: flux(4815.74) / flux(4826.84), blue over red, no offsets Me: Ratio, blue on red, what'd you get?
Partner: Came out 0.94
